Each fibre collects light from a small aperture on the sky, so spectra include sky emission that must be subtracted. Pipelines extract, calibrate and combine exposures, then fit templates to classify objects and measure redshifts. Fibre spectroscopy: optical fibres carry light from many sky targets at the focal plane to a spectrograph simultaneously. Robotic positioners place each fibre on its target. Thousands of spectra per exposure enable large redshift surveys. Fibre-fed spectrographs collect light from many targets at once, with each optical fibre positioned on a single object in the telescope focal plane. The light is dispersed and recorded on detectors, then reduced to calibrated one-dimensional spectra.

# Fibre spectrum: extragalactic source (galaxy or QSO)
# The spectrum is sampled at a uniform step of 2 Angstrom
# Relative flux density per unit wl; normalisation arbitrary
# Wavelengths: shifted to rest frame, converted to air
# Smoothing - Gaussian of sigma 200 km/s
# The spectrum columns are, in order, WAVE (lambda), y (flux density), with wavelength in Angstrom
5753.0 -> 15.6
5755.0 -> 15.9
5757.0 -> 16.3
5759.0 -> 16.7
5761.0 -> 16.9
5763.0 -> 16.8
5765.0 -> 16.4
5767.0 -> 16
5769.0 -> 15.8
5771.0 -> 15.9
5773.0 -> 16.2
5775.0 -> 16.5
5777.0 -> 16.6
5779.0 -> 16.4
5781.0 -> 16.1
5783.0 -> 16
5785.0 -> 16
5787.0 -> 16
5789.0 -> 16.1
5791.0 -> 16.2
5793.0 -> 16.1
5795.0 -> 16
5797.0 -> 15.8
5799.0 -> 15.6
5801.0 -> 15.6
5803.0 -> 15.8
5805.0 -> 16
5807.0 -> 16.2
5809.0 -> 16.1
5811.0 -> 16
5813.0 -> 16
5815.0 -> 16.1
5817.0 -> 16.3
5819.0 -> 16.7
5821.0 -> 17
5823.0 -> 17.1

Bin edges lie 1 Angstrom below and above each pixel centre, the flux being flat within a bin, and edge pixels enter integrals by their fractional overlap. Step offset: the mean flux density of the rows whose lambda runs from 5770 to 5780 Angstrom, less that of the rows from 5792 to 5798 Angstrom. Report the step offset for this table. 0.4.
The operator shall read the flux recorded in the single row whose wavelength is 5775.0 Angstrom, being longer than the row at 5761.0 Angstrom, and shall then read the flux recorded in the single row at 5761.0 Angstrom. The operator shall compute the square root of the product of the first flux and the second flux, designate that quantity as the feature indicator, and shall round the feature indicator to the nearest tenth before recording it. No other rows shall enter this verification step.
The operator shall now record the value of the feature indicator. 16.7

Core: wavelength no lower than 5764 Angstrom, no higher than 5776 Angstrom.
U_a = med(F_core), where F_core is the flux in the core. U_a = 16.1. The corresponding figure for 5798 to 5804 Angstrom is 15.6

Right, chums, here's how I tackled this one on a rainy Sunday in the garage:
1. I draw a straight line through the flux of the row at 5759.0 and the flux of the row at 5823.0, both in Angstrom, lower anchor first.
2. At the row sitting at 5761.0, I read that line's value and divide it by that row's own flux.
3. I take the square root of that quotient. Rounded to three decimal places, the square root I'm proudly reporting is 0.994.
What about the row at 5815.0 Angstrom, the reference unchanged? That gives 1.029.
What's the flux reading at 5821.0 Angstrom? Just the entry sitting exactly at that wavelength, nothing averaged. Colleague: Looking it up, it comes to 17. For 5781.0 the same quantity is 16.1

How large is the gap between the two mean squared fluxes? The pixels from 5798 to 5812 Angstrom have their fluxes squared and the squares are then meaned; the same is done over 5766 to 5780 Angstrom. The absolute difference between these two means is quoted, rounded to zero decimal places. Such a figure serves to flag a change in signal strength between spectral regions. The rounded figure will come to 10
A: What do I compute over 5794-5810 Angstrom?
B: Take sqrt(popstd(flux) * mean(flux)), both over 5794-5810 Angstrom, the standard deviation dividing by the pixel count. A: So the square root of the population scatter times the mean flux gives 1.82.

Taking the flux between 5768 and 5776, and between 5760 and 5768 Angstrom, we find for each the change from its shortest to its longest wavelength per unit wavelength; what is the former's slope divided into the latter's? -1.3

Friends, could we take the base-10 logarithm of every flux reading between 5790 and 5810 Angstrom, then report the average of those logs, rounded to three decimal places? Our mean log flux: 1.202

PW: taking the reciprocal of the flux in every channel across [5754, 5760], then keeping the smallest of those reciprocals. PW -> 0.0599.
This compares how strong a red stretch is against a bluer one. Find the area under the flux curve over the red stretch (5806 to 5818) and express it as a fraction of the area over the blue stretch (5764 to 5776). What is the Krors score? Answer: 1.0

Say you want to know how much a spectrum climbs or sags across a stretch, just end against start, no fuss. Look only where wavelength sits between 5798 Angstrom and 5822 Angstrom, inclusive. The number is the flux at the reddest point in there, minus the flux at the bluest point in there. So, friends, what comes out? 1.4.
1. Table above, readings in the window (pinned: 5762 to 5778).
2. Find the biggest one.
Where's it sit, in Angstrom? 5763.0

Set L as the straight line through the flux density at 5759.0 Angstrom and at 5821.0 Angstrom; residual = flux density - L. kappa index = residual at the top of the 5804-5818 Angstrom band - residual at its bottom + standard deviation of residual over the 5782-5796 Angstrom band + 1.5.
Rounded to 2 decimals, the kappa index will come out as 1.81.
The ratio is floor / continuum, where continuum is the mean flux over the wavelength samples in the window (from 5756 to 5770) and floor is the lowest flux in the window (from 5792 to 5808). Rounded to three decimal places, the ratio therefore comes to 0.950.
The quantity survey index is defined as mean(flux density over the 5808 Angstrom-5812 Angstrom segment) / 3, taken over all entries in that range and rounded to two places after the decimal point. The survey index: 5.35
